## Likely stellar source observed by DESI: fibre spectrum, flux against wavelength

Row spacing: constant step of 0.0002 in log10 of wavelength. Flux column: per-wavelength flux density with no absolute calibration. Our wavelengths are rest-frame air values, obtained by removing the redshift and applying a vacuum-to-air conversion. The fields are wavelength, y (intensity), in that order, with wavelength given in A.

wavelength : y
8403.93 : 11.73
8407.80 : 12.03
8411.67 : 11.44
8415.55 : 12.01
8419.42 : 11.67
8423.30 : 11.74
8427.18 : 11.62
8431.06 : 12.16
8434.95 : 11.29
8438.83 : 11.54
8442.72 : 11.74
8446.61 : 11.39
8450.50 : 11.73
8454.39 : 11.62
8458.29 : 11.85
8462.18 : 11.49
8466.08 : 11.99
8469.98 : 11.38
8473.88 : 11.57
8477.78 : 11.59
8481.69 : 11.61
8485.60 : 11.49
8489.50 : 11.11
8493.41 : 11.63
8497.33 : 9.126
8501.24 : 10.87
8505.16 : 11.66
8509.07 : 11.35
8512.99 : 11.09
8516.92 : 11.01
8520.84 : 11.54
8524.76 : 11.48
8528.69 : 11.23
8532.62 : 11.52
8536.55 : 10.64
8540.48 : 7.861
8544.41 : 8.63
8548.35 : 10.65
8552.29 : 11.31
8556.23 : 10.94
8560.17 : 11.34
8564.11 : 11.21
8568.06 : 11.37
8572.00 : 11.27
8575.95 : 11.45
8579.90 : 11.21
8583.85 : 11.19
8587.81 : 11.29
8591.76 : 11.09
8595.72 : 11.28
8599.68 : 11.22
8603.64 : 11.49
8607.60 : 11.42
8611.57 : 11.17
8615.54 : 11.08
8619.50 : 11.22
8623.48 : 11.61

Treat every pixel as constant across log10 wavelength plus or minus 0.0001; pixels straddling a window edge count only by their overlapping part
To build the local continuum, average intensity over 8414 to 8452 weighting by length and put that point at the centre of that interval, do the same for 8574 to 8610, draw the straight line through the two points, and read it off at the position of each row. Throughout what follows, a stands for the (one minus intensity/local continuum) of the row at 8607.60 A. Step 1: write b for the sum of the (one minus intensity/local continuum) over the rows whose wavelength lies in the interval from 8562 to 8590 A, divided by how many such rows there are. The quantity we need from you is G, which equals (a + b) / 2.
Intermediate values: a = -0.015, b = 0.004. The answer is -0.005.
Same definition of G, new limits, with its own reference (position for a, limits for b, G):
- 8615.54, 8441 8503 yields 0.016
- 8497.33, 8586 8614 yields 0.104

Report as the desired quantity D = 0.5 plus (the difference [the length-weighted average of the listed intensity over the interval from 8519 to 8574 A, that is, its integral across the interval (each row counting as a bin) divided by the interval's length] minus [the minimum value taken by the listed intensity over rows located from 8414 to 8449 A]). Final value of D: 0.0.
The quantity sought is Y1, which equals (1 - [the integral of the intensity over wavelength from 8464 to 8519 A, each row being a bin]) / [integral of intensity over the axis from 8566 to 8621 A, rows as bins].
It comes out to -1.00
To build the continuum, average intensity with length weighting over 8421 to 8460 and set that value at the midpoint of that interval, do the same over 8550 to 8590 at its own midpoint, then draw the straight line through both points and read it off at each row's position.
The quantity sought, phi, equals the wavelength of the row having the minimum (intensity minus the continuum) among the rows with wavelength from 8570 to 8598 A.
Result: 8591.76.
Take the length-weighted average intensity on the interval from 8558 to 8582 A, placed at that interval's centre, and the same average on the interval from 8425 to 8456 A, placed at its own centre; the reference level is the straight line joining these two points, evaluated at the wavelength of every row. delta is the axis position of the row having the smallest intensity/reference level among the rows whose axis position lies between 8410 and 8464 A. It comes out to 8434.95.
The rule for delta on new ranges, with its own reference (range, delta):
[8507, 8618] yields 8540.48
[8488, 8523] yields 8497.33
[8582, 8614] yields 8591.76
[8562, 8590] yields 8564.11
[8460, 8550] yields 8540.48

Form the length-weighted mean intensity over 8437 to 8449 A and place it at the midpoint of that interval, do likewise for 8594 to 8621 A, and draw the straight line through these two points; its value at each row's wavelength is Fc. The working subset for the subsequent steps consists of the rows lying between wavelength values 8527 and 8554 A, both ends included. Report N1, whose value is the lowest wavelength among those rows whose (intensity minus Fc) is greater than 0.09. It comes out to 8532.62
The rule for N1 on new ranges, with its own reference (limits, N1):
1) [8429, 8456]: 8431.06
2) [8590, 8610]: 8603.64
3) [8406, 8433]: 8407.80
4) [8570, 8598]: 8575.95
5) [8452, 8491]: 8458.29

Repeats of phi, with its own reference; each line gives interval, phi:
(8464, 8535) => 8497.33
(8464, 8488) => 8469.98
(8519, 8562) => 8540.48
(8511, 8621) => 8540.48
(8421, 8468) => 8434.95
